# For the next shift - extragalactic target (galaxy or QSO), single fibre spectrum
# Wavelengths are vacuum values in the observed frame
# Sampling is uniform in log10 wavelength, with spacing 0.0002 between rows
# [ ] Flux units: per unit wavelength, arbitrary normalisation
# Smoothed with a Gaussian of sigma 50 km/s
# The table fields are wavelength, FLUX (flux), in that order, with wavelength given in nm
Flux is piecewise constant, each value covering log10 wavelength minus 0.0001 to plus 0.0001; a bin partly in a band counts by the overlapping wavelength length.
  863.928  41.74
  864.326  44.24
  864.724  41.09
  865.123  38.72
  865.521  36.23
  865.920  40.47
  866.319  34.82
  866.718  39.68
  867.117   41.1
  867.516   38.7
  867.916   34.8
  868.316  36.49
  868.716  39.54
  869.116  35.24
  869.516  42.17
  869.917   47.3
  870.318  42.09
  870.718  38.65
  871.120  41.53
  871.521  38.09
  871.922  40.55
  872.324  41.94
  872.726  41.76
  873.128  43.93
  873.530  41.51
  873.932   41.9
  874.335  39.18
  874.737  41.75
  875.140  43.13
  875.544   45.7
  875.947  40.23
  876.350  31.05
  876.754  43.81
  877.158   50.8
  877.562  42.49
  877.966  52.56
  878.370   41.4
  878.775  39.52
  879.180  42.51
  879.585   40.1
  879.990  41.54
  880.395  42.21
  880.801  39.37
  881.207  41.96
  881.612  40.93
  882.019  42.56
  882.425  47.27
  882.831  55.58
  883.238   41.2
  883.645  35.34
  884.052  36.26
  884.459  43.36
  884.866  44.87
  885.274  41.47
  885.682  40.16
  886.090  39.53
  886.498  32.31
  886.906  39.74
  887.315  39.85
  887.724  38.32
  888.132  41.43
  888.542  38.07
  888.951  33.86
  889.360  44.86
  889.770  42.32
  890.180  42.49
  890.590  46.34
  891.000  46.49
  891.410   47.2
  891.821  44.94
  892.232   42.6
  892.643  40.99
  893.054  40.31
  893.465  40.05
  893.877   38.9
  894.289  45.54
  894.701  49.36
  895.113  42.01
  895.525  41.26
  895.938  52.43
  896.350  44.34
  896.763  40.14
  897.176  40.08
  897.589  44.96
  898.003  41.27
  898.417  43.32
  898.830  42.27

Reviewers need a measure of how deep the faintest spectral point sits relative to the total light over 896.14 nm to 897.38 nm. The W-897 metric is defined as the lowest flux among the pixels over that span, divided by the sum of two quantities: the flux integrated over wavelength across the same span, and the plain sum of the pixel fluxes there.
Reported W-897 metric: 0.228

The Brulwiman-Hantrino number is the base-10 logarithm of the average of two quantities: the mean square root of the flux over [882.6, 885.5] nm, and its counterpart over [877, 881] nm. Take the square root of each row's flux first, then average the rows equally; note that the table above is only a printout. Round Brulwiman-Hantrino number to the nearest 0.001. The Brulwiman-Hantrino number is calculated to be 0.815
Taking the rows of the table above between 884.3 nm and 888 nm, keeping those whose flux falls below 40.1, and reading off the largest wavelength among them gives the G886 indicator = 887.724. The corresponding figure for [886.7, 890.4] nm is 888.951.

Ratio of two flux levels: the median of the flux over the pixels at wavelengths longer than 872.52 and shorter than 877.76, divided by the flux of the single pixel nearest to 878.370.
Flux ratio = 1.01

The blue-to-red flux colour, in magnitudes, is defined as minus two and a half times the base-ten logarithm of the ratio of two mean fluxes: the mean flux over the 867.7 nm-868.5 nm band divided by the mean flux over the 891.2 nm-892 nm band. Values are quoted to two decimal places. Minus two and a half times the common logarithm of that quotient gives 0.28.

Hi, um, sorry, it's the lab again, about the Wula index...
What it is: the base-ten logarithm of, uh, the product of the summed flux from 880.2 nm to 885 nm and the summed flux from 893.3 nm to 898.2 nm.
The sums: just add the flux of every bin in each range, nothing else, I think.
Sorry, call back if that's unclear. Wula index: 5.42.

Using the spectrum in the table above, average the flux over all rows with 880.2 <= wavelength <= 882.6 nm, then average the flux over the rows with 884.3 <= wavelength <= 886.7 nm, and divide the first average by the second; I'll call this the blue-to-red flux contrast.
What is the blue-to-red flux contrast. 1.05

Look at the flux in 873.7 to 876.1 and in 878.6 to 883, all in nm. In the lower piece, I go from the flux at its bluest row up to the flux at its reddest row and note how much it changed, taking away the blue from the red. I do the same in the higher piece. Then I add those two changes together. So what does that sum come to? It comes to 14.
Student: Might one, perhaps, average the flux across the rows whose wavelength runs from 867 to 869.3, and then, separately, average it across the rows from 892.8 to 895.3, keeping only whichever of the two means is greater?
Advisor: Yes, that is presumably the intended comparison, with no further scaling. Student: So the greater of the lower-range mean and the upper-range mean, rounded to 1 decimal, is 42.7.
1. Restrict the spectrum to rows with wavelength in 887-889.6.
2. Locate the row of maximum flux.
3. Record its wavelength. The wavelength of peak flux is 889.360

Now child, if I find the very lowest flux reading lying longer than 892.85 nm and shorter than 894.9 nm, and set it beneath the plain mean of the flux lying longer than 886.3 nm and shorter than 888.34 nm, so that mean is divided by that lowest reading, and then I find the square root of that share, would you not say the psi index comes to 0.99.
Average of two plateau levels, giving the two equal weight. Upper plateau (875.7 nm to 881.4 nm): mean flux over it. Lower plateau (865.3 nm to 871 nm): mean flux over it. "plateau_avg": 40.6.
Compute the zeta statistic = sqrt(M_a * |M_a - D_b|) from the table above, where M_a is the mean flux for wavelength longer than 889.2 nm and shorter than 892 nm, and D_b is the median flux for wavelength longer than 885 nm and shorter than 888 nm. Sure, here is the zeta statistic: 15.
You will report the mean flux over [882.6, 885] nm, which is 42.8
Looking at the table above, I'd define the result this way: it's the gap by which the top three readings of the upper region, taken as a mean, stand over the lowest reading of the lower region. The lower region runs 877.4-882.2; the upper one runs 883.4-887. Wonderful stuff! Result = 3.9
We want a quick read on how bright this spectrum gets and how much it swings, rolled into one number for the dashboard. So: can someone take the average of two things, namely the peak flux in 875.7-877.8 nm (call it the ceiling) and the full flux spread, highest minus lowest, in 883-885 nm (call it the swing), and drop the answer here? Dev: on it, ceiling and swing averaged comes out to 30.2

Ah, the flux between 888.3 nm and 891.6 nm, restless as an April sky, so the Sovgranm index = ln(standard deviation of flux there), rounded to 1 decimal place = 1.5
